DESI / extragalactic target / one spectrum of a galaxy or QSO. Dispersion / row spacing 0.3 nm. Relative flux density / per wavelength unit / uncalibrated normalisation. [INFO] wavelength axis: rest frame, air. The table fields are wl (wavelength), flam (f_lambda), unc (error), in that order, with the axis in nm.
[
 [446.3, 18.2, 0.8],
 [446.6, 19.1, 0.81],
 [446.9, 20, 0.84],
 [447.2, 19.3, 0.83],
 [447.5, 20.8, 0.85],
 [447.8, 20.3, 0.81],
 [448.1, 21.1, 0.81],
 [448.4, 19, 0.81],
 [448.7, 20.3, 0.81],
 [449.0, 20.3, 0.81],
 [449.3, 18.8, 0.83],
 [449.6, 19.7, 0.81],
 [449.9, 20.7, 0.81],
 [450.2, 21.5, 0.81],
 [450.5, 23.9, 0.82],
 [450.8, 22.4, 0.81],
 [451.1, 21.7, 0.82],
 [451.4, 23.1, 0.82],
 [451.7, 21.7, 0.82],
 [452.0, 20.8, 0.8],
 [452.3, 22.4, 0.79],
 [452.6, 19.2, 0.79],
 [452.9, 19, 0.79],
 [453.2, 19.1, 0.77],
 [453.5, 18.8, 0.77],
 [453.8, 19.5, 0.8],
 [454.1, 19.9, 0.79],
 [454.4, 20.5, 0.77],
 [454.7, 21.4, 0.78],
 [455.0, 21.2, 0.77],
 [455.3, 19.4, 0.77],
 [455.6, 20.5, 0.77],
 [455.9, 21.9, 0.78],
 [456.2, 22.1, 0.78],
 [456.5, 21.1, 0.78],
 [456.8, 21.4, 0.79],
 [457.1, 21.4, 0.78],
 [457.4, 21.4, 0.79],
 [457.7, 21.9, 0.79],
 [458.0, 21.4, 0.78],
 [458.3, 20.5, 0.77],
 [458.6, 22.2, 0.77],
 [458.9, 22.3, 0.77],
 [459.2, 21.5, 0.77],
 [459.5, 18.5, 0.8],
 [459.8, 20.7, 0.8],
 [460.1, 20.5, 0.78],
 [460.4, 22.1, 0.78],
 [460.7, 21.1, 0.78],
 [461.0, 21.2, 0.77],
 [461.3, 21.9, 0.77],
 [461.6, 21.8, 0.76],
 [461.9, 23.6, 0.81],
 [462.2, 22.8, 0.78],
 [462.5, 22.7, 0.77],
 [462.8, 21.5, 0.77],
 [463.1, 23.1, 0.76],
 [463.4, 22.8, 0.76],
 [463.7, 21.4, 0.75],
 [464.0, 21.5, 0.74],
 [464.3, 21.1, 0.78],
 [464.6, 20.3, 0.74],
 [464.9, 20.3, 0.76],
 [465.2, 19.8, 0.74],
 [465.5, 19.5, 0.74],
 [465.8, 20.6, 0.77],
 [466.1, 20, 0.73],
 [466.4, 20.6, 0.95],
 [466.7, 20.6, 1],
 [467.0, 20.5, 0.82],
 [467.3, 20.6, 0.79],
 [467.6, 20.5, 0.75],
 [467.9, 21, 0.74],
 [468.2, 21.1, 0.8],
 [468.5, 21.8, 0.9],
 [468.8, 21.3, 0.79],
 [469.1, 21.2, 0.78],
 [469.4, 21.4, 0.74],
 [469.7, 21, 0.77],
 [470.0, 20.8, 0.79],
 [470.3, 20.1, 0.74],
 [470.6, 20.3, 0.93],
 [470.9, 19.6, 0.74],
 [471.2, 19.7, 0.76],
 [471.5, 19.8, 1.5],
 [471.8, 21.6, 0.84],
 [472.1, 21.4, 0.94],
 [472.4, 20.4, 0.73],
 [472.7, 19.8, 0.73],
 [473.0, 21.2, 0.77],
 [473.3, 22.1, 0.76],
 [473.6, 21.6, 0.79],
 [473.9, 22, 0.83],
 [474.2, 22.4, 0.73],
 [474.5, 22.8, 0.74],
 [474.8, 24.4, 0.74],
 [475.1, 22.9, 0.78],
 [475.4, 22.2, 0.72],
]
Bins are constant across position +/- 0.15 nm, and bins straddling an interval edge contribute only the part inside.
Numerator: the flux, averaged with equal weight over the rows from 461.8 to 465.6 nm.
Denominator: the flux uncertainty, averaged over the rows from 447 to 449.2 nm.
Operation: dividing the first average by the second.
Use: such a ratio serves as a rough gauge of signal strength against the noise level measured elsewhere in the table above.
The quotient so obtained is 26.3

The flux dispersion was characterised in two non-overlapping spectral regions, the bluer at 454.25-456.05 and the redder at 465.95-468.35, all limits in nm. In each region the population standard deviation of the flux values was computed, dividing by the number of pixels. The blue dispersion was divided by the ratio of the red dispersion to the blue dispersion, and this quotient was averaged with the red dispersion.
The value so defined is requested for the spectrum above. 1.18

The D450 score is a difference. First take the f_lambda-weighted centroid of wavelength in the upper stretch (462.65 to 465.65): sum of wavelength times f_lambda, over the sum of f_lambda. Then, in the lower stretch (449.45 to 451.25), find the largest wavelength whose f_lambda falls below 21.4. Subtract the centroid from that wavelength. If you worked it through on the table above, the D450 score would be -14.21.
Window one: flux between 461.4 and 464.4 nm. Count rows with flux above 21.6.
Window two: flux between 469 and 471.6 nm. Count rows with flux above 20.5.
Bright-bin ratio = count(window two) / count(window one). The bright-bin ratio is 0.7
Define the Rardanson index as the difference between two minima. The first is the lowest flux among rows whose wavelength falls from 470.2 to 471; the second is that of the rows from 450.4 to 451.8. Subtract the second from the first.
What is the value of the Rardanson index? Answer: -2.1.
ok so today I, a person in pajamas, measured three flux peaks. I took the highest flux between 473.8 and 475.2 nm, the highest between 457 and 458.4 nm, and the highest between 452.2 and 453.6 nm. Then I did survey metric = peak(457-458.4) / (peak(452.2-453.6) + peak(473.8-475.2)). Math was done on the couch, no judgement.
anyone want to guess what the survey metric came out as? 0.468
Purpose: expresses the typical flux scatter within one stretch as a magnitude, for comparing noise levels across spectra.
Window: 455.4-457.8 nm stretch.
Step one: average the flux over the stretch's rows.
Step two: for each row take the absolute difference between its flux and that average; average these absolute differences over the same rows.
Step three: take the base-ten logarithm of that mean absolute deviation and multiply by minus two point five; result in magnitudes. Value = 1.1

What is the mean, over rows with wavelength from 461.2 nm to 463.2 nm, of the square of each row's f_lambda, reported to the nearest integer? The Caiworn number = 506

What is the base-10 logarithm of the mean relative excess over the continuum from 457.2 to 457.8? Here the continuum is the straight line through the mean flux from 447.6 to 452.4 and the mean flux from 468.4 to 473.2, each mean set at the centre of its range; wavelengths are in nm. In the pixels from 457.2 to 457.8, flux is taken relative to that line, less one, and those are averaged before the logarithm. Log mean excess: -1.5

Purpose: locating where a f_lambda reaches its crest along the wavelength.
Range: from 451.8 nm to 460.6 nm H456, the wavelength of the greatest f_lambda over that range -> 452.3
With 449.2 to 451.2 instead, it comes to 450.5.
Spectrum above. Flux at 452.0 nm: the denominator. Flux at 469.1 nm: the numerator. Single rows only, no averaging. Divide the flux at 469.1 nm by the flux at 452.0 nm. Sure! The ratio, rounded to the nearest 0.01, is 1.02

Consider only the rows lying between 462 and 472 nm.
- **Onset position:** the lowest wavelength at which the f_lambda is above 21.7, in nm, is 462.2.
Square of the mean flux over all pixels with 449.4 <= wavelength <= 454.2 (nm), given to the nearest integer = 434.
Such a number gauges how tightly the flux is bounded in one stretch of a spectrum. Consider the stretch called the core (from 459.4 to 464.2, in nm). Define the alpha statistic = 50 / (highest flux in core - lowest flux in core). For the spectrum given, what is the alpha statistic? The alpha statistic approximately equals 10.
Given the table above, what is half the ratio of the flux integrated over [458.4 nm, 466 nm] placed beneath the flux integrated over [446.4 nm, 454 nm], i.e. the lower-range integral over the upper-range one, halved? 0.479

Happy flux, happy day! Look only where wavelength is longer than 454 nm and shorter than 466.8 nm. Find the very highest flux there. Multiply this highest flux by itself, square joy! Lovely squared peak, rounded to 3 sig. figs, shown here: 557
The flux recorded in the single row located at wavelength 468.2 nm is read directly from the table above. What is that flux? 21.1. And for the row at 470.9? 19.6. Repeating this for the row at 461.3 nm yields 21.9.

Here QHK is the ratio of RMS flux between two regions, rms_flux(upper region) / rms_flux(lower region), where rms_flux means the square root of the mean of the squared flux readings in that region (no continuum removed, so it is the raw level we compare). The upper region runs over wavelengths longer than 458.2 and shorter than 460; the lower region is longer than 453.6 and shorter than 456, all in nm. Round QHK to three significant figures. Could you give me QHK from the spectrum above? 1.02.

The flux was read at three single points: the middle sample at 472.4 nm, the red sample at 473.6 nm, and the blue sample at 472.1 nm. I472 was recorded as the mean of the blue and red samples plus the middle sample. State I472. 41.9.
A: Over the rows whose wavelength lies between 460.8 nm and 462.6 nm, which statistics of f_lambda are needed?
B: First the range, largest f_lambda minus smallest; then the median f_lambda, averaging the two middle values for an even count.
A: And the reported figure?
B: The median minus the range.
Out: 19.9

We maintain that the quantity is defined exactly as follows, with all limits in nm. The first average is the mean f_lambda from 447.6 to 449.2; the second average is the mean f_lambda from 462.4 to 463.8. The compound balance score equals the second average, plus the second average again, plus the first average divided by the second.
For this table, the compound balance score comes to 45.5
